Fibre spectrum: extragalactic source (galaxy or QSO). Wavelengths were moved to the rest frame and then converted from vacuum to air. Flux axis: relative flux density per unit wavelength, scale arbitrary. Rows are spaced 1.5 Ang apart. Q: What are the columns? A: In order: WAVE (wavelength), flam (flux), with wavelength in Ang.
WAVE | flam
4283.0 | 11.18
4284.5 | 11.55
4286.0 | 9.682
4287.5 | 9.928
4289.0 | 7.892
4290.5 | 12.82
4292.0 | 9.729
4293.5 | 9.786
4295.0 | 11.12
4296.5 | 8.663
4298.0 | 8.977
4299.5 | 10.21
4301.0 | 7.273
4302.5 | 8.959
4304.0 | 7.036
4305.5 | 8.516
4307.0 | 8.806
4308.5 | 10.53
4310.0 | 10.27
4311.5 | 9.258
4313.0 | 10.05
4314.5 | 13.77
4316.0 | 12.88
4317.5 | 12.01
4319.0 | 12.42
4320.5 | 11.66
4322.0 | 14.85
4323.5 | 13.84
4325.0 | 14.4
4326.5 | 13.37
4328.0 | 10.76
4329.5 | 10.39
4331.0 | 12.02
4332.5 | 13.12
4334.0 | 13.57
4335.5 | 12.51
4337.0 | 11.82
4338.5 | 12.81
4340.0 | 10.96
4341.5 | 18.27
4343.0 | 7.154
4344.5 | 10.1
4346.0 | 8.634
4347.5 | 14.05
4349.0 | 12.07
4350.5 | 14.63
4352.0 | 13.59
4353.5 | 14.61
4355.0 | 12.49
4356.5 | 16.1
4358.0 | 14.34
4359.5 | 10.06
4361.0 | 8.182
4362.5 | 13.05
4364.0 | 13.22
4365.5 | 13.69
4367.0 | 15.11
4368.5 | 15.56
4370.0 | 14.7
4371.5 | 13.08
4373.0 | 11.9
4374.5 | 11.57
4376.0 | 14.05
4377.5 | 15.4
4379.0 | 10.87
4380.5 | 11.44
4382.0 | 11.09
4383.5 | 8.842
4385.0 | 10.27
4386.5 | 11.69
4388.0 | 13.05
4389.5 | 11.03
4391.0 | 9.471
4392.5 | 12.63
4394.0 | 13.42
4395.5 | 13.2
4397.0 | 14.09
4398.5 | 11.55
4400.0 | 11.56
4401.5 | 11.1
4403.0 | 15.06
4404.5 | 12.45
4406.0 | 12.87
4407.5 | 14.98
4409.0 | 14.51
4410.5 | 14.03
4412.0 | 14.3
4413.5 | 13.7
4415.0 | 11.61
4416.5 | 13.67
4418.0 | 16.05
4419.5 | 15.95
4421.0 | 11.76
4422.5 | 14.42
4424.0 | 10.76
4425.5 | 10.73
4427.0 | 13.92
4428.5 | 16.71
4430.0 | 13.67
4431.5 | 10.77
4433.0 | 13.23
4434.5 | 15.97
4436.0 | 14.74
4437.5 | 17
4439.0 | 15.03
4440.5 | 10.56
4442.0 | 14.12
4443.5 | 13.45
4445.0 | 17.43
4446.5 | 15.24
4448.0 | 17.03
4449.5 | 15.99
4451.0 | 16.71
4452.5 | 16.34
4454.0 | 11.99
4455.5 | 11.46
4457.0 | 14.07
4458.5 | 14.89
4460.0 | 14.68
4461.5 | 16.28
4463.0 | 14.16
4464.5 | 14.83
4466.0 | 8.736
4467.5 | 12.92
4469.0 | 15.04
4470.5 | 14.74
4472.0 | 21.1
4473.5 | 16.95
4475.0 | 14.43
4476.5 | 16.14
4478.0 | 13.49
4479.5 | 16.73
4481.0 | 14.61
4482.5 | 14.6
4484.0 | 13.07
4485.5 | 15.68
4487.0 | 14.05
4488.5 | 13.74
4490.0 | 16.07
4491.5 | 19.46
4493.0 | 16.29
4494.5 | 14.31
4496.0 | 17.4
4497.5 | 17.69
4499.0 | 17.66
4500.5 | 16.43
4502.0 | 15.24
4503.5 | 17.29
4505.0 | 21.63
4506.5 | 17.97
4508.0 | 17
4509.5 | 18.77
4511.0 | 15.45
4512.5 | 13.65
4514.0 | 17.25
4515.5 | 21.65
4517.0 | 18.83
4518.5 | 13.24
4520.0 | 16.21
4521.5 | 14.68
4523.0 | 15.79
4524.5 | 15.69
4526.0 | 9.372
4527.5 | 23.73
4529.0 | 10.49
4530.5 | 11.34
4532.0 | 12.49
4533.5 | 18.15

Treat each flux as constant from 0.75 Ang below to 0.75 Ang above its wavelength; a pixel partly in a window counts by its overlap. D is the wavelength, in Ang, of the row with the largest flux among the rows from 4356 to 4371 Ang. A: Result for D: 4356.5 Ang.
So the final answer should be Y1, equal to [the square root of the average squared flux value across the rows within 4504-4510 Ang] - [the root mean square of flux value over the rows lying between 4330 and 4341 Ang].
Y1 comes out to 6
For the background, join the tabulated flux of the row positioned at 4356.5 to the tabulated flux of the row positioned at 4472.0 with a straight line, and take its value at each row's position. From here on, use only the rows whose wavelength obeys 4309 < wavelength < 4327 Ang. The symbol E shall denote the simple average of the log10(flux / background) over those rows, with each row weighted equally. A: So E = -0.07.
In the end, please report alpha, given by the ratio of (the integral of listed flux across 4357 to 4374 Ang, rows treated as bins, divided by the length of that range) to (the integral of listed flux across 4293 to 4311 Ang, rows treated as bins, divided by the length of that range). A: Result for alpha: 1.42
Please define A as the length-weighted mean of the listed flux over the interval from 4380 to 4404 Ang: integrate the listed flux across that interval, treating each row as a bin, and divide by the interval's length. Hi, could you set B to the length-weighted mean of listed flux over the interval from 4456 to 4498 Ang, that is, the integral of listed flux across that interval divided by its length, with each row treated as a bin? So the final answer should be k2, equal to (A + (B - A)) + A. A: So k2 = 27.0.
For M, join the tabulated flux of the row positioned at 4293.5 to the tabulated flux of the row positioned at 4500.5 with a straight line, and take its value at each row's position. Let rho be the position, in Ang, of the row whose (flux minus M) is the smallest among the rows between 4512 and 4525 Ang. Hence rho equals 4518.5 Ang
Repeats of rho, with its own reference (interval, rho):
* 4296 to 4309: 4304.0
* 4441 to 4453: 4443.5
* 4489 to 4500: 4494.5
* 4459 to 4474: 4466.0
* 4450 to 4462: 4455.5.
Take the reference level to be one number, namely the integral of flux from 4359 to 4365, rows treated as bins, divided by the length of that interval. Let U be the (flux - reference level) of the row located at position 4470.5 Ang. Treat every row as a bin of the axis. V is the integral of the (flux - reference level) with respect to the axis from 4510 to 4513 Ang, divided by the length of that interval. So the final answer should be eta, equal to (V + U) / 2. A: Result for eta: 3.6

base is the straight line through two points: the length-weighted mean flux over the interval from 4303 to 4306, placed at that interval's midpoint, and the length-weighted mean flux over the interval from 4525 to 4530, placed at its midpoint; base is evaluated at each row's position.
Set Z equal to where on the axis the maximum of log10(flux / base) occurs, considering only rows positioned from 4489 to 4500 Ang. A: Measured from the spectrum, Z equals 4491.5 Ang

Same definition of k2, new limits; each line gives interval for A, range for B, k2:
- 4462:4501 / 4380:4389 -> 26.4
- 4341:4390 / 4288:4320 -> 22.6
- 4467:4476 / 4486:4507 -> 32.7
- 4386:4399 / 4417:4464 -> 26.6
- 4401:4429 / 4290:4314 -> 23.1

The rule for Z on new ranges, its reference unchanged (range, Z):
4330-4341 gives 4334.0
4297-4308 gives 4299.5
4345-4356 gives 4350.5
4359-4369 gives 4368.5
